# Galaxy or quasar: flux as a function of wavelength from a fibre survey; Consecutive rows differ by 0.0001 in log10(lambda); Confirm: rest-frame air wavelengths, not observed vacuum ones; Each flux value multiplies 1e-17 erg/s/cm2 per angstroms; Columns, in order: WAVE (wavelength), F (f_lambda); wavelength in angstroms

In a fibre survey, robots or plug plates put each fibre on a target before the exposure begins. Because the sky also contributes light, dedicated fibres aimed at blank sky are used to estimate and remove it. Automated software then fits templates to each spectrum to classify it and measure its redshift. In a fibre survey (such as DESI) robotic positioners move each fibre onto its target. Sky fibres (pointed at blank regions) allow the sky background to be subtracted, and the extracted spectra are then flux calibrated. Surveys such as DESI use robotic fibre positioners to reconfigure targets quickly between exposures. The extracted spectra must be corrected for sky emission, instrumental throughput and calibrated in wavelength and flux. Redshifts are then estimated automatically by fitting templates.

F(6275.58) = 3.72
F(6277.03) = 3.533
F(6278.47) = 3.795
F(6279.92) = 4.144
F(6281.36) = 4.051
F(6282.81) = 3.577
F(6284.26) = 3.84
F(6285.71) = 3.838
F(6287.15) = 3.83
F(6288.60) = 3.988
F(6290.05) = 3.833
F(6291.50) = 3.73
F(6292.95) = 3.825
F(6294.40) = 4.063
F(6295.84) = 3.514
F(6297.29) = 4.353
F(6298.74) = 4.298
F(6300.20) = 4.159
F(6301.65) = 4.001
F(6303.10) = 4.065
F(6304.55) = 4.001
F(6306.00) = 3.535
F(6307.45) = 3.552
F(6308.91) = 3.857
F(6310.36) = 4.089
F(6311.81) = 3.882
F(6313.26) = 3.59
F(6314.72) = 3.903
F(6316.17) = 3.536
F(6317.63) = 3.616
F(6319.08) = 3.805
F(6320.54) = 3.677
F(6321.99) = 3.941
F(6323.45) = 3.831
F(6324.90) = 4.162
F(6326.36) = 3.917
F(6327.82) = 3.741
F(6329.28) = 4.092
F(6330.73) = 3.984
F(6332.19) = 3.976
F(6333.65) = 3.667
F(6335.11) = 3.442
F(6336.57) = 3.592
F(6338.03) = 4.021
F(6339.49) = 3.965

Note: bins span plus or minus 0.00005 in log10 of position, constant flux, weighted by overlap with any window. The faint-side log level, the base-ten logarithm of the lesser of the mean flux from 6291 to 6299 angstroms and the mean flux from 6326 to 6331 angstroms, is 0.595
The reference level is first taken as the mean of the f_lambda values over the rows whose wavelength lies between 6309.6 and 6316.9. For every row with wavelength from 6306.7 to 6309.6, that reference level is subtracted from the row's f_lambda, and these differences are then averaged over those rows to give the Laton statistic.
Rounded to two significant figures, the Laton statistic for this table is -0.10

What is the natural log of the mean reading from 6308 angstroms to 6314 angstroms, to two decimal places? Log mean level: 1.35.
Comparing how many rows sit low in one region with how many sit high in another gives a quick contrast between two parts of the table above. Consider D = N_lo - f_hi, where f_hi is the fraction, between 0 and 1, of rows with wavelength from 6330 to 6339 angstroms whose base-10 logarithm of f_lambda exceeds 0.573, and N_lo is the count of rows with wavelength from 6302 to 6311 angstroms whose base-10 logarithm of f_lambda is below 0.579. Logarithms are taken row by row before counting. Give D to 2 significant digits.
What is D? 1.5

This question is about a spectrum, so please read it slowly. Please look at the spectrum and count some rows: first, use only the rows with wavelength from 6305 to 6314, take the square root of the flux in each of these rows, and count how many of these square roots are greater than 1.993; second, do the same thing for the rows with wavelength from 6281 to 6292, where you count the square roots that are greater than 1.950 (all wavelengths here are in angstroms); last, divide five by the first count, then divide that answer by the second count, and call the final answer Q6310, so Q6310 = 0.83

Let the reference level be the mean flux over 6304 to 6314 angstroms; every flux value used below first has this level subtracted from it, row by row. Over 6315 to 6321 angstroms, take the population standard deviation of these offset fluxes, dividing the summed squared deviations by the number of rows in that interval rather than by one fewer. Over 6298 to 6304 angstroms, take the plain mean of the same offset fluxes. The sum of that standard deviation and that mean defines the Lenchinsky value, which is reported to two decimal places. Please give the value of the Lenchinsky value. 0.44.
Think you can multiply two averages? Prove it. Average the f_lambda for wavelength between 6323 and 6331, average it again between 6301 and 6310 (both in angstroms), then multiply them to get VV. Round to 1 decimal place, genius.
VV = 15.2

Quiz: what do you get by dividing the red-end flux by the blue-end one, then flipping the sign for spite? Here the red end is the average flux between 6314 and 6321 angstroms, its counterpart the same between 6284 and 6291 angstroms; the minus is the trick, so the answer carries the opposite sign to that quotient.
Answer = -0.96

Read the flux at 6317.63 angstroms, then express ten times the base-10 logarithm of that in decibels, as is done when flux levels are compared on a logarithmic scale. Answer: 5.6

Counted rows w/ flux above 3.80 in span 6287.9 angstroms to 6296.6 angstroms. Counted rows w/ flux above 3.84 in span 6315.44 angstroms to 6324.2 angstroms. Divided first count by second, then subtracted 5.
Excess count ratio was -1.0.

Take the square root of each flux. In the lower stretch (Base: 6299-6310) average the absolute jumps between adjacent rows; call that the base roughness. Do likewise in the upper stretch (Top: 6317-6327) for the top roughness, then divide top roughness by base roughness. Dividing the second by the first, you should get 1.17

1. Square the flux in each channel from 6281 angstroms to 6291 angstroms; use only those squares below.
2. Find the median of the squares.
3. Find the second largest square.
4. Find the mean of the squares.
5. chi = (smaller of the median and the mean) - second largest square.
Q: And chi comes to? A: -1.2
